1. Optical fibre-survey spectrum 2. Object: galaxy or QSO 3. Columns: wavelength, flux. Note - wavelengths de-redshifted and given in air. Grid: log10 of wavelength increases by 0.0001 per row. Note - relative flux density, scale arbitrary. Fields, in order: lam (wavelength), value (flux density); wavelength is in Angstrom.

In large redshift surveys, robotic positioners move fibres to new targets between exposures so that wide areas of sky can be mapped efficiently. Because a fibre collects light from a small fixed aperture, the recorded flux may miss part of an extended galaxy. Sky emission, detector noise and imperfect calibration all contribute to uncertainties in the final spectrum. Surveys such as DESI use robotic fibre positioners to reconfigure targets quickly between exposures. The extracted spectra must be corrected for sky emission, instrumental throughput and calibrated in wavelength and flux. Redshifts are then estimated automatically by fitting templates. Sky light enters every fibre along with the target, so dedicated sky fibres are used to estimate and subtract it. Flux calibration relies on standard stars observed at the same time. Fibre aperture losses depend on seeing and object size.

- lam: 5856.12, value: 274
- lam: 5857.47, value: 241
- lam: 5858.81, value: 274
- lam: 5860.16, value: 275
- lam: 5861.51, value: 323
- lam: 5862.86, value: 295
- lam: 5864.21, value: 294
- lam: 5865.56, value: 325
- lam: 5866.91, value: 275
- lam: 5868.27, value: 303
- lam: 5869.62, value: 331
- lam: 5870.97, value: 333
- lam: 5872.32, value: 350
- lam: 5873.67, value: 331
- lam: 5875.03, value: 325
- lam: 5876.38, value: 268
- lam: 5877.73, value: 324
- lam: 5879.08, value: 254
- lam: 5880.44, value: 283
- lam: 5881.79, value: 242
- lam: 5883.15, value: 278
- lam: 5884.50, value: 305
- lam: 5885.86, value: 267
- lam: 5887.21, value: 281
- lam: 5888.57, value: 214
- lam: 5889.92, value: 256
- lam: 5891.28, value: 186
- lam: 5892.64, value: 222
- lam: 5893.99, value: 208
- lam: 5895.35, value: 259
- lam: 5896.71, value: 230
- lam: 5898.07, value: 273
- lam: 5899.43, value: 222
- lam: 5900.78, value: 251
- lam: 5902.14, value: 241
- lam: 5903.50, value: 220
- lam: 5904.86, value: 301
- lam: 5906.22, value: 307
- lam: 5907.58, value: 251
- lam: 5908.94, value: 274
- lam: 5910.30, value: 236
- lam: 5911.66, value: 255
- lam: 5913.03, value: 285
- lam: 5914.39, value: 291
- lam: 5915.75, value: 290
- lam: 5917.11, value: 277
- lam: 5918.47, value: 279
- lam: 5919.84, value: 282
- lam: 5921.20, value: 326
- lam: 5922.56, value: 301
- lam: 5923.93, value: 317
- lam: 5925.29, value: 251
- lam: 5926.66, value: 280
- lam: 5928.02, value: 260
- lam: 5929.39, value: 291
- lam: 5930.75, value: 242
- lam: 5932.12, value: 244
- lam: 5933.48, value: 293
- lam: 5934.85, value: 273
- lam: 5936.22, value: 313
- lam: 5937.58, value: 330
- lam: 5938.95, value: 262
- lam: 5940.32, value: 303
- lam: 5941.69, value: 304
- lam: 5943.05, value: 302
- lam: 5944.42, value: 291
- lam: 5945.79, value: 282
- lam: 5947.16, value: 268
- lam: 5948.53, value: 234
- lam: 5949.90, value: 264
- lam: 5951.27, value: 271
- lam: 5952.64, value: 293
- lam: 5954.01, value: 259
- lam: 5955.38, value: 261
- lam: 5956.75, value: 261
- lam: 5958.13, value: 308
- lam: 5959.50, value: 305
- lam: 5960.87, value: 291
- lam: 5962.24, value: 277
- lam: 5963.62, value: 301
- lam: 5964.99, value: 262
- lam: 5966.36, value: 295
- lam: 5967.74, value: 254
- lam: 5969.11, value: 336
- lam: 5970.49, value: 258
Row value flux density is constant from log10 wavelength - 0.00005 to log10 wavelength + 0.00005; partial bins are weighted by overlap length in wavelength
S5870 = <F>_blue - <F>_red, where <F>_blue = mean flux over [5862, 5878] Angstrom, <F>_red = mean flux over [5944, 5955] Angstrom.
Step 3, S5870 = 43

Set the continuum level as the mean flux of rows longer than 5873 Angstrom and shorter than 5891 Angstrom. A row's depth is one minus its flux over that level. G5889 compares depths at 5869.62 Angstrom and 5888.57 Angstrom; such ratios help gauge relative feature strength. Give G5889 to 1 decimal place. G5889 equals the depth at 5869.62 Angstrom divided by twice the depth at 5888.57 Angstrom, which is -0.4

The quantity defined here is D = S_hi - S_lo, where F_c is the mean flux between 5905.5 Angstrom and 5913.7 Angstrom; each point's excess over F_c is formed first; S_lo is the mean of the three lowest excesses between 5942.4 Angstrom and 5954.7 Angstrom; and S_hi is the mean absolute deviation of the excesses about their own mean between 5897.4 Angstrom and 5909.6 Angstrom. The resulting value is 41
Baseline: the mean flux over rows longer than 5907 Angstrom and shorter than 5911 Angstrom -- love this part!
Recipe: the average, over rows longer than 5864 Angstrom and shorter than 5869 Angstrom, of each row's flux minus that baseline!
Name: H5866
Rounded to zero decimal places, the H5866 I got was 46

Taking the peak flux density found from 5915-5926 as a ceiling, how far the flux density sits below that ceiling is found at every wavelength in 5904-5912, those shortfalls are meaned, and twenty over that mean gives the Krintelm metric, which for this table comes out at 0.36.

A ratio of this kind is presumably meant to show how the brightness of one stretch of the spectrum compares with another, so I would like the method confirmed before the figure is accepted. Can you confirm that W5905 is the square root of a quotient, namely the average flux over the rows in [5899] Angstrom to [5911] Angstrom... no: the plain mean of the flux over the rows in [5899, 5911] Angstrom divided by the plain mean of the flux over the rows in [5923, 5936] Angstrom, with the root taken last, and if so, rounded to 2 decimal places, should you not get 0.97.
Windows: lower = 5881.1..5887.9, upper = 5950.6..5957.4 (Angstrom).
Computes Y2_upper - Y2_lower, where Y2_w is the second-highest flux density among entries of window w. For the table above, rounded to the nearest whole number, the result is -10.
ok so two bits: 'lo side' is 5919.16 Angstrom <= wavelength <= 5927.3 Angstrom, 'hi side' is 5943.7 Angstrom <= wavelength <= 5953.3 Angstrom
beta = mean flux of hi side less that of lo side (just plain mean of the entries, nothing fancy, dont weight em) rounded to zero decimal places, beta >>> -21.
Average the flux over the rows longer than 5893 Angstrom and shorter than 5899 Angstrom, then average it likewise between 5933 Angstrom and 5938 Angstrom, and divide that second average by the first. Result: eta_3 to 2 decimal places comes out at 1.25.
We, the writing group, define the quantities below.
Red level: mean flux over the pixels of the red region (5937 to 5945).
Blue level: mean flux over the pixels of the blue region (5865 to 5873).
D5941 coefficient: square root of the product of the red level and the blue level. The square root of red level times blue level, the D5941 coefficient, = 309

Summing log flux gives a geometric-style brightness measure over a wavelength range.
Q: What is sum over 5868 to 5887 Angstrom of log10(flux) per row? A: 34.63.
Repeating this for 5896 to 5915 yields 33.77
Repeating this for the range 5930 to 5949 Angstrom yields 34.26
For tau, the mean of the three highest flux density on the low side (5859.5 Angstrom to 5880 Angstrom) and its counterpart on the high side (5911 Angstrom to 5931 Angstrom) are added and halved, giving 326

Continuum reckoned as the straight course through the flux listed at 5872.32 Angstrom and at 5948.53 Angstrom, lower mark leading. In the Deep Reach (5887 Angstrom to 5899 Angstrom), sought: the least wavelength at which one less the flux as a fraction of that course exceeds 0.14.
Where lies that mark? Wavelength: 5887.21 Angstrom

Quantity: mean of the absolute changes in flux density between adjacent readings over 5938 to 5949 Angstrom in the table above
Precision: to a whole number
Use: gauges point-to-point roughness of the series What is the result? 16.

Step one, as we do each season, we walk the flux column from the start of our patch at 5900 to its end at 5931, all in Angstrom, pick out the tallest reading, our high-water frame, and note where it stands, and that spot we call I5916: 5921.20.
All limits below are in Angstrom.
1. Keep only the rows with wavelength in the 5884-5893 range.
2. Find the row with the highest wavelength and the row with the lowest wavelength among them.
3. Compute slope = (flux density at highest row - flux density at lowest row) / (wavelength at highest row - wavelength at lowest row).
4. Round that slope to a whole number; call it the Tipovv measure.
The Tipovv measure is -10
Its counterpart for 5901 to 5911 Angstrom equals -1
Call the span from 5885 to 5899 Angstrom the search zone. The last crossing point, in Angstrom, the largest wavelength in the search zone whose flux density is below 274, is 5898.07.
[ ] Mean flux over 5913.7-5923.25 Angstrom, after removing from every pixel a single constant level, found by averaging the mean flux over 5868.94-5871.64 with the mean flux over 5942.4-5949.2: -11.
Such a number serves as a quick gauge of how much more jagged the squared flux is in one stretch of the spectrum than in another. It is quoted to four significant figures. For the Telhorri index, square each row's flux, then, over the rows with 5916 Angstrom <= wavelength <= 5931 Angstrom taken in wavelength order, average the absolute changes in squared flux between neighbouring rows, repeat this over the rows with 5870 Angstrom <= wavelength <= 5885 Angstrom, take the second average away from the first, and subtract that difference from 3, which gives 4549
